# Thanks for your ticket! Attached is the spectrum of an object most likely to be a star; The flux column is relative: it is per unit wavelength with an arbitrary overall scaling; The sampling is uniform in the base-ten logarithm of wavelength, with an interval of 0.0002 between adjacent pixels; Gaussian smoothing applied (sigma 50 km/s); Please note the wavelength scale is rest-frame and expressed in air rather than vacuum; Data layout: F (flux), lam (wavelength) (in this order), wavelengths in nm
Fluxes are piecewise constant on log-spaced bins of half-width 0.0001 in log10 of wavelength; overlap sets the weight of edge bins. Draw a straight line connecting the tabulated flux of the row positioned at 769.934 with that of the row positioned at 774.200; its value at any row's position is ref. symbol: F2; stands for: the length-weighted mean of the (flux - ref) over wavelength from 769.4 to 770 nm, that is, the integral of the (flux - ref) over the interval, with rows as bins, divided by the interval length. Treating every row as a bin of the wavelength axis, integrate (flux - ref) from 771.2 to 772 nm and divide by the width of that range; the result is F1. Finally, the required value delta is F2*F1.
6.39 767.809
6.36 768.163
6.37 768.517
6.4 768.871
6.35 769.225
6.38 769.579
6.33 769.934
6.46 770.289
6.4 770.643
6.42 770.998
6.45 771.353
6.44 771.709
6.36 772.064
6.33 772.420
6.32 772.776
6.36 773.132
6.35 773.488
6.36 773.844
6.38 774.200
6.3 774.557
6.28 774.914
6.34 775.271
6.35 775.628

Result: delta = 0.0027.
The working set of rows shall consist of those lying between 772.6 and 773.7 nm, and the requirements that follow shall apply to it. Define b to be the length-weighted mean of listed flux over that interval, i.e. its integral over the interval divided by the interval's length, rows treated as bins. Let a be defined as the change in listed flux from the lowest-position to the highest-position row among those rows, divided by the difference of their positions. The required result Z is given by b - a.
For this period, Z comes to 6.304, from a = 0.042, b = 6.35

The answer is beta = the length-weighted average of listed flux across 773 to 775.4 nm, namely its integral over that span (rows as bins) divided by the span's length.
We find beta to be 6.34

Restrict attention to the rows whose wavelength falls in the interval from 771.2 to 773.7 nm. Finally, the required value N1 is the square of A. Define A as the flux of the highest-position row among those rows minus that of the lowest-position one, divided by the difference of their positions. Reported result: 0.0022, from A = -0.05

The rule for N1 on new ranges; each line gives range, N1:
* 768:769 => 0.0032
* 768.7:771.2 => 0.0001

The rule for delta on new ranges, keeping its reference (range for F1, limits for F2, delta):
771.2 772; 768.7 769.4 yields 0.0046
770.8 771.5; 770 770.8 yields 0.0073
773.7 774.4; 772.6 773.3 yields 0.0003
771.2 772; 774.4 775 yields -0.0079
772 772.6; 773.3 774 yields 0.0003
